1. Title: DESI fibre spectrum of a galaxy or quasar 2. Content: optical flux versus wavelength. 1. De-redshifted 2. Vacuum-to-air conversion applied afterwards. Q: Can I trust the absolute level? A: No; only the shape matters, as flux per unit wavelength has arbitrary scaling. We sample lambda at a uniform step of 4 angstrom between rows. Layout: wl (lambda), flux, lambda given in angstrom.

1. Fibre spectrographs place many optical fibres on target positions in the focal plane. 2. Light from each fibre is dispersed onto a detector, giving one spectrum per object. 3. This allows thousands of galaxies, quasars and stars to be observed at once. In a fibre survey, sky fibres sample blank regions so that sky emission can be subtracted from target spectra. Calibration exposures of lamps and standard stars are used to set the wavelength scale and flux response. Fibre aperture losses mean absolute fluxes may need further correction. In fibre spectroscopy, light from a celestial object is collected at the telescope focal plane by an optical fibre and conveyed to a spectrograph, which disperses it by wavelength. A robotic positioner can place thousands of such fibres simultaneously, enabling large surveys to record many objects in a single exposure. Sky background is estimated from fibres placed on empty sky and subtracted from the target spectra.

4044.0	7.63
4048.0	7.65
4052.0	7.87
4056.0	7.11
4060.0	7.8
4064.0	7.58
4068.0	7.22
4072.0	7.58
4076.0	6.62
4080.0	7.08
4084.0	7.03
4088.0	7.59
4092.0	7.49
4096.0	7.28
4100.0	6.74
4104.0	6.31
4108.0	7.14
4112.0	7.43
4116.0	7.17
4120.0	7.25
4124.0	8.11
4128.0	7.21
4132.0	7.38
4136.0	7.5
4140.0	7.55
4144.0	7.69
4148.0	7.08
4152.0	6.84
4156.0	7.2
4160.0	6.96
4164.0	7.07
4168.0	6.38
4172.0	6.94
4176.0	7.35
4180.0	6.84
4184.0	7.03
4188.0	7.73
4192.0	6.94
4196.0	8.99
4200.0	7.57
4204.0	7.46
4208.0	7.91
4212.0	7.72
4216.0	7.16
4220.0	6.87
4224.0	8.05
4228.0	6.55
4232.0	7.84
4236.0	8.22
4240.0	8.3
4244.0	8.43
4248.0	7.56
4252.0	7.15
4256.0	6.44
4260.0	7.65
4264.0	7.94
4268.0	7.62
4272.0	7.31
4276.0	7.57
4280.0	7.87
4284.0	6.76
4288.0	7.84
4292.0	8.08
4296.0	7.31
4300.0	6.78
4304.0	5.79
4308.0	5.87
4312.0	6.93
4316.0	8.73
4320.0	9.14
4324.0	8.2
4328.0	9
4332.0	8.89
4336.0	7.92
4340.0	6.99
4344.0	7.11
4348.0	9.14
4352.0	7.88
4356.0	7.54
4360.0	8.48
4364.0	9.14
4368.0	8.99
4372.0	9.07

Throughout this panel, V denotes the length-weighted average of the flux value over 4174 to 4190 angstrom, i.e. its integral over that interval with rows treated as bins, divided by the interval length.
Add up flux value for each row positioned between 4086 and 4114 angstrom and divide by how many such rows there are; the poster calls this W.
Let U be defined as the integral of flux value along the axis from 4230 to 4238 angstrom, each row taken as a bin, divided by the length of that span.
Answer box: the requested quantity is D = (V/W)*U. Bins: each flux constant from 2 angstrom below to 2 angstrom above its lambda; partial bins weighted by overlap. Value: 8.14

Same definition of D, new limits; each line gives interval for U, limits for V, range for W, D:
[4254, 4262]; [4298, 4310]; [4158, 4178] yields 6.24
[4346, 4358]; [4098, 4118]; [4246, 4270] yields 7.70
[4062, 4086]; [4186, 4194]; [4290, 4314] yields 7.76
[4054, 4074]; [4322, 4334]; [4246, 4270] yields 8.77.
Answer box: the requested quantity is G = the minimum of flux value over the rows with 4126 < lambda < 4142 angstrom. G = 7.21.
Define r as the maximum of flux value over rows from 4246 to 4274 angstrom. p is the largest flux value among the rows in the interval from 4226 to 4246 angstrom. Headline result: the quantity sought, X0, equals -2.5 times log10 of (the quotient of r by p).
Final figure 0.07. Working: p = 8.43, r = 7.94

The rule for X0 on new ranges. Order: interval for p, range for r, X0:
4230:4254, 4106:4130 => 0.04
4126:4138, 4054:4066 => -0.04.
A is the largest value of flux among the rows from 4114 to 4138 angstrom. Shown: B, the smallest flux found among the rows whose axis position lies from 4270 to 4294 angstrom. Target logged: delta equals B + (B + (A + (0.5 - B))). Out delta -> 15.4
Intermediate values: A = 8.11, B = 6.76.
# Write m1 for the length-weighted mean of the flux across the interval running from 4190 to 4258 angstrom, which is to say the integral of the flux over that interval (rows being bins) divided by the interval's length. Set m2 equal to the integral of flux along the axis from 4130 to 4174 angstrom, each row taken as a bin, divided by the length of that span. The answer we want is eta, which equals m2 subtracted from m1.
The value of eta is 0.5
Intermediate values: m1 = 7.6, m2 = 7.14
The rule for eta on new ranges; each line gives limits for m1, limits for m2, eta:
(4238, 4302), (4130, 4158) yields 0.2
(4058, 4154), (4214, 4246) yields -0.4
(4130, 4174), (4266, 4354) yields -0.5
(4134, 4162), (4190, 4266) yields -0.4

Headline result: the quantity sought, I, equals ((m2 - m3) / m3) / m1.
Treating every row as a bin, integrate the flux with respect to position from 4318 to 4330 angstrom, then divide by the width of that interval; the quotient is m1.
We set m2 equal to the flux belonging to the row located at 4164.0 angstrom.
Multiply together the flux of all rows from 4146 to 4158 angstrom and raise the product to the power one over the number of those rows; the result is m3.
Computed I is 0.001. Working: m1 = 8.8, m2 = 7.07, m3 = 7.0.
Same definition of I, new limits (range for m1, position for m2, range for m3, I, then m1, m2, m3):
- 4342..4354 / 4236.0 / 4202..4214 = 0.008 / 8.0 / 8.22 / 7.7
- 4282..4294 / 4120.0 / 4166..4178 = 0.007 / 7.6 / 7.25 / 6.9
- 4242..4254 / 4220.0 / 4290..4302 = -0.009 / 7.7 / 6.87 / 7.4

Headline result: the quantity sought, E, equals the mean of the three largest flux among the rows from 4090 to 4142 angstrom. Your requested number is 7.7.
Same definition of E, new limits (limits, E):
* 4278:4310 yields 7.9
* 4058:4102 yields 7.7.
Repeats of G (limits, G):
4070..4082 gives 6.62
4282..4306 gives 5.79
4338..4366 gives 6.99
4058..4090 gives 6.62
